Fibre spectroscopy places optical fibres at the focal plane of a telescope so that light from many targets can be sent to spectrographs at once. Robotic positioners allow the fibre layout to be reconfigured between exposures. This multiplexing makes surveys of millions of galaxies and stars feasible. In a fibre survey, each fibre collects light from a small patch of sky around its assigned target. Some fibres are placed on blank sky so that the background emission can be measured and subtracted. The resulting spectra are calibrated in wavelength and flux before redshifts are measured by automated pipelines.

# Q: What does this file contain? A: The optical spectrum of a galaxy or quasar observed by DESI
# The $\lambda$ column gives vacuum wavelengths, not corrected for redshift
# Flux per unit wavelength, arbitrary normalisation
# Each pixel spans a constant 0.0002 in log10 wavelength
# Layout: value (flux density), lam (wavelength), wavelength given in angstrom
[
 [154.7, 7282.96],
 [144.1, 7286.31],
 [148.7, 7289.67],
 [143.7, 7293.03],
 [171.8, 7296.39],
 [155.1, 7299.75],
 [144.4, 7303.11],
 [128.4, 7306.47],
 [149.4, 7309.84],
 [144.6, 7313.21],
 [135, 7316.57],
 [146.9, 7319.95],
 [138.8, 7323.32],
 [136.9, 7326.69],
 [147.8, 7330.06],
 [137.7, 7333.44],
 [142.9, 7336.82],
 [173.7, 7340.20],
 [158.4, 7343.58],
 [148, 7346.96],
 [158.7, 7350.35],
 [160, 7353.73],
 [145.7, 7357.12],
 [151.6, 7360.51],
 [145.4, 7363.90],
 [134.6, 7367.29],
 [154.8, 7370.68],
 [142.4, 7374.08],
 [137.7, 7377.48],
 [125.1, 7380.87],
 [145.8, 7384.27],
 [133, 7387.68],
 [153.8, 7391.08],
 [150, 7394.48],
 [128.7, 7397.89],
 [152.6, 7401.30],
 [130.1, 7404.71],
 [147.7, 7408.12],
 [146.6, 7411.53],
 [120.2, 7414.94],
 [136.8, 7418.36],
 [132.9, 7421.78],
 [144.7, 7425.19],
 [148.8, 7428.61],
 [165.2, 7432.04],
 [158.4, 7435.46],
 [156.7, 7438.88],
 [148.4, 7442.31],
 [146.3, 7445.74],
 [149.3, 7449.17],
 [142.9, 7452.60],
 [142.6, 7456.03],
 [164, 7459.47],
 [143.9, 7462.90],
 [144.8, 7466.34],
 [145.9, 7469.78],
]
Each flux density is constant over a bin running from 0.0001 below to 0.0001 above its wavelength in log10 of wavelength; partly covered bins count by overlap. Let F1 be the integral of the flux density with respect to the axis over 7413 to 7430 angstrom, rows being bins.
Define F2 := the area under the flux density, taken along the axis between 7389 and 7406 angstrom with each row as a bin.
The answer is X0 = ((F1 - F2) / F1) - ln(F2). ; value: -7.84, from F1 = 2323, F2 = 2433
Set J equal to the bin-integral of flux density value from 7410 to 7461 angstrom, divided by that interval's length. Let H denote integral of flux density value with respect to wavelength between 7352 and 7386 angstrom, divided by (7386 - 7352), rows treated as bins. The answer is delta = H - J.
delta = -2.6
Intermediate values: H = 144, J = 147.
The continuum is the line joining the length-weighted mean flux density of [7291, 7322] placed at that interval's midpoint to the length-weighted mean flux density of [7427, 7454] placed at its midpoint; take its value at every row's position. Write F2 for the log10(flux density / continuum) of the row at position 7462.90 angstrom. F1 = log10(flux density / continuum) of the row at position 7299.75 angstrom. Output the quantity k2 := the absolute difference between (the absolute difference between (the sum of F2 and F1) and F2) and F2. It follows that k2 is 0.052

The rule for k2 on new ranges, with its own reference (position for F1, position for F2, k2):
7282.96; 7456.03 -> 0.056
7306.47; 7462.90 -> 0.084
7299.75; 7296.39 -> 0.045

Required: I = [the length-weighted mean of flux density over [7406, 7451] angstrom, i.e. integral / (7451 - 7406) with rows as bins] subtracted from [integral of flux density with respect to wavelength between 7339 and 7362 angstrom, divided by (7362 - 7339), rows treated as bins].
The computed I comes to 10.1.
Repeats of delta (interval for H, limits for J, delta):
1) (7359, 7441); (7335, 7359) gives -11.7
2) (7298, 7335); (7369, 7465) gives -2.3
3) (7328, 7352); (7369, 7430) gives 11.6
